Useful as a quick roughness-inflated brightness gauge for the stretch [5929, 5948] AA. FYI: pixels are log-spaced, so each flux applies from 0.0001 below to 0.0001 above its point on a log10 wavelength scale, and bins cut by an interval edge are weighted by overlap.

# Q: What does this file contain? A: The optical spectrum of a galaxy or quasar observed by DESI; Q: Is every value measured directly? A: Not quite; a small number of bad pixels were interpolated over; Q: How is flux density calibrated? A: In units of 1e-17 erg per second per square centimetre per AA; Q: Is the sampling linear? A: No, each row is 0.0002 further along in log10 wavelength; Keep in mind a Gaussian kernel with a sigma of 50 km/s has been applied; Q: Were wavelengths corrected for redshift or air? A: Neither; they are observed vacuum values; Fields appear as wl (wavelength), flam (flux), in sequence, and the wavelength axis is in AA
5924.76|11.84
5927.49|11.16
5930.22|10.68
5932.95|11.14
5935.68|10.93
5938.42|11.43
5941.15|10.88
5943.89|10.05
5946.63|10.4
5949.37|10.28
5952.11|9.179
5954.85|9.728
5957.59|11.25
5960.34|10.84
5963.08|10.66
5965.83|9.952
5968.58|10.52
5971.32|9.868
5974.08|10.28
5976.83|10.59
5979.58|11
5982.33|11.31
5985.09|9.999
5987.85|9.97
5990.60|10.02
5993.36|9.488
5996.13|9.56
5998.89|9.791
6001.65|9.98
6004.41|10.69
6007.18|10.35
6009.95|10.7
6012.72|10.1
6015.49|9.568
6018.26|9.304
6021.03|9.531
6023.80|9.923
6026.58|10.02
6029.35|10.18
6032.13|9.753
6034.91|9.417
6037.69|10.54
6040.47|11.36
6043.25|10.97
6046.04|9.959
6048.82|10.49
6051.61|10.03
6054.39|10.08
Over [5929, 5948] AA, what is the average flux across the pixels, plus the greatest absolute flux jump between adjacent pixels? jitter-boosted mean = 11.6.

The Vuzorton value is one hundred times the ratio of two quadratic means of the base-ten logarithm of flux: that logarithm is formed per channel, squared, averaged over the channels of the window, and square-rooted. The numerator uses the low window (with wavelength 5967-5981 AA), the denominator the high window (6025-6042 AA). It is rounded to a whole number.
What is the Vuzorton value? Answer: 101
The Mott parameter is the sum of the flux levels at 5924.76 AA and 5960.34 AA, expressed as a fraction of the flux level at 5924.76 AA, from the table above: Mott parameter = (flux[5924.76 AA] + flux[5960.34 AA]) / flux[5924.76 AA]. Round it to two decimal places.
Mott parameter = 1.92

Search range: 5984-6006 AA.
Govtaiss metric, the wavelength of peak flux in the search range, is 6004.41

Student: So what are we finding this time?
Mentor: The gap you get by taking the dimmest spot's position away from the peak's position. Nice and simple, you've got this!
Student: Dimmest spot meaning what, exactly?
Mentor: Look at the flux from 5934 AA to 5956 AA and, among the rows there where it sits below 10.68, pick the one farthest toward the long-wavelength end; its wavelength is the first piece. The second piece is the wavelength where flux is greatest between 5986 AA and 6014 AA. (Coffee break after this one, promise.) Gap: 55.1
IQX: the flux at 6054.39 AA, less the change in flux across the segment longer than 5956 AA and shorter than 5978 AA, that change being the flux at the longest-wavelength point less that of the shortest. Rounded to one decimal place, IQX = 10.7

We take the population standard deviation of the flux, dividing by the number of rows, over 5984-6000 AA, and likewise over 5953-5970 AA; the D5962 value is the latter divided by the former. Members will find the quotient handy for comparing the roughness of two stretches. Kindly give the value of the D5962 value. 2.4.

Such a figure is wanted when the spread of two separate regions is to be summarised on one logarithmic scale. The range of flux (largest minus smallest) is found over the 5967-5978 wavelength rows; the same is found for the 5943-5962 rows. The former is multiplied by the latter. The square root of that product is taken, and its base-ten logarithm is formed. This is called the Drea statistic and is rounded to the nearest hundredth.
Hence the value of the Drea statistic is 0.09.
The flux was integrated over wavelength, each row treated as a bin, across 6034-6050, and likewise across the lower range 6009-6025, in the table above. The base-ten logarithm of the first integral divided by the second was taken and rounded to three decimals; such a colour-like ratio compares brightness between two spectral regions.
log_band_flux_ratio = 0.028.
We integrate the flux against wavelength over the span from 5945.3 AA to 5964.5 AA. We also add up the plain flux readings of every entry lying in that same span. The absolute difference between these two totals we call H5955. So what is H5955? 126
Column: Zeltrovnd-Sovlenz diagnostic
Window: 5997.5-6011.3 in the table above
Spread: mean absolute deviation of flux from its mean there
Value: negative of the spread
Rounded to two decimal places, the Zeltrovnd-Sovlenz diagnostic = -0.33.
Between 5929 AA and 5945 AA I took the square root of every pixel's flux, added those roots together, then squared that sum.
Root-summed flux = 391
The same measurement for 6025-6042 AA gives 367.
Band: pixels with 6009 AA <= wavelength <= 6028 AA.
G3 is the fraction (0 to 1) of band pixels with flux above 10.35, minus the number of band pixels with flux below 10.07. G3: -4.9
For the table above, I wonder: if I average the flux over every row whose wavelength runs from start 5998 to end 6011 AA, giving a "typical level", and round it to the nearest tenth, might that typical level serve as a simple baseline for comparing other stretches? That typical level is 10.3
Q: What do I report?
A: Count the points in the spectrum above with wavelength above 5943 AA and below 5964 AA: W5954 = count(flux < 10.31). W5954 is 4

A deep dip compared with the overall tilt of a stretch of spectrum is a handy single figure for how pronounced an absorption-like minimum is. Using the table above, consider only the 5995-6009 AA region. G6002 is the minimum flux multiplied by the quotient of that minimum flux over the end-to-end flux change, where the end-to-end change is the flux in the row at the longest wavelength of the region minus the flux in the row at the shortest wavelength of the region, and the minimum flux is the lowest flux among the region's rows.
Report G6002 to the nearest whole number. 116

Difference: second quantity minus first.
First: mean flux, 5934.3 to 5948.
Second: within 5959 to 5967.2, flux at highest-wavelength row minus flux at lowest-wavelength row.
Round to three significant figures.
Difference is -11.6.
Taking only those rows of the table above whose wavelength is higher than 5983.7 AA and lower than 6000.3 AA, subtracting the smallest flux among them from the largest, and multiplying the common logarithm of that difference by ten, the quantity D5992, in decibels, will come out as -2.7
